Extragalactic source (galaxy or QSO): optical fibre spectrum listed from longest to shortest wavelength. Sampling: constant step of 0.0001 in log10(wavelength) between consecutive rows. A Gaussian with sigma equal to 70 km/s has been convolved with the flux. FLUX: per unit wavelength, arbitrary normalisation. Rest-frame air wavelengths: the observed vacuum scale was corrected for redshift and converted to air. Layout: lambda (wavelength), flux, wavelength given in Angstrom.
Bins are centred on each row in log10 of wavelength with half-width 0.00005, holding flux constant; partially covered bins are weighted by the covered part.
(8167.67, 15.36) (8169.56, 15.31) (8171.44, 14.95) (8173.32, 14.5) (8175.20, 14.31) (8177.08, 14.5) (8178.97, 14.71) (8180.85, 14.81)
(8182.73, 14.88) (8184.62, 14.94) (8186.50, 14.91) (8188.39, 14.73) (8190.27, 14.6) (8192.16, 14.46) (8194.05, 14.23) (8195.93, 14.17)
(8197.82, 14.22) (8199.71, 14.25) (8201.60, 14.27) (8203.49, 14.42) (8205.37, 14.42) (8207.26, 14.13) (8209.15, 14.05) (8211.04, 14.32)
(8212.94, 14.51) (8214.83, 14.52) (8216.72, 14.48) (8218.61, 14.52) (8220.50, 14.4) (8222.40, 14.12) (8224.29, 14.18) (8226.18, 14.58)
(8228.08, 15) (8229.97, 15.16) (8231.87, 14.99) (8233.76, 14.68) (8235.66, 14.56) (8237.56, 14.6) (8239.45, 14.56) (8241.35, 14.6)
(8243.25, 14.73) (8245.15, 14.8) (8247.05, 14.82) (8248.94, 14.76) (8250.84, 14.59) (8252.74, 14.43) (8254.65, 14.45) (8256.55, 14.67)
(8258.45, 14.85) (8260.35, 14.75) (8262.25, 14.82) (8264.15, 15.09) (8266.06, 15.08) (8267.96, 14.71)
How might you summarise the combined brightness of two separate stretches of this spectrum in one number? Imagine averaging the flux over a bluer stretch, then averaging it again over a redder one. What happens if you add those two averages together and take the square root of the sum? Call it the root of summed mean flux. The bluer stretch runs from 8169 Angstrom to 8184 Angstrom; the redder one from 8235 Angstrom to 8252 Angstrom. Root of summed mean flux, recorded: 5.42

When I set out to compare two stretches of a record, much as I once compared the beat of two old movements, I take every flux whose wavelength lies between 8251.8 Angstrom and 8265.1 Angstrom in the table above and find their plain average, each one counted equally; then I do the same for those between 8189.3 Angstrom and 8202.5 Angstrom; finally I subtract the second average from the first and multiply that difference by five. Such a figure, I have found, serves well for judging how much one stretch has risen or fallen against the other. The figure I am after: 2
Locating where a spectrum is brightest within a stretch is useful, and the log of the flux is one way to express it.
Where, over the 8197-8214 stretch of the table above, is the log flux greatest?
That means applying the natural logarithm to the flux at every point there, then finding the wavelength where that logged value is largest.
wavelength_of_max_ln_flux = 8212.94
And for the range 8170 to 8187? 8171.44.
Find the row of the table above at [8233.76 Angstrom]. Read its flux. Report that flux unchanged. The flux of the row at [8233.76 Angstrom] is 14.68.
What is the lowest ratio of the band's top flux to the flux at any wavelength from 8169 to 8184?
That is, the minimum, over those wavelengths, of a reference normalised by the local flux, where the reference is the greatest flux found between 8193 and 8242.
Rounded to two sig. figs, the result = 0.99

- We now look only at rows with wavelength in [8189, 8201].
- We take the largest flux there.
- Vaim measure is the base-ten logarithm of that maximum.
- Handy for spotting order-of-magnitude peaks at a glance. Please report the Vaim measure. 1.16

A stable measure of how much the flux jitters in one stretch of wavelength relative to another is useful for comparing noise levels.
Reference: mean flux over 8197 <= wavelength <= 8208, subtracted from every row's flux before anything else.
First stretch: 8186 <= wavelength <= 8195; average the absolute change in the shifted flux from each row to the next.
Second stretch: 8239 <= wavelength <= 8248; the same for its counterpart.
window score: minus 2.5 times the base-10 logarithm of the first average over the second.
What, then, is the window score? -1.0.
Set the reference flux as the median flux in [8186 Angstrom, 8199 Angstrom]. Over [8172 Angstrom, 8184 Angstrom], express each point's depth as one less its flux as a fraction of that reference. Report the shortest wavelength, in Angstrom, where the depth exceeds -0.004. 8173.32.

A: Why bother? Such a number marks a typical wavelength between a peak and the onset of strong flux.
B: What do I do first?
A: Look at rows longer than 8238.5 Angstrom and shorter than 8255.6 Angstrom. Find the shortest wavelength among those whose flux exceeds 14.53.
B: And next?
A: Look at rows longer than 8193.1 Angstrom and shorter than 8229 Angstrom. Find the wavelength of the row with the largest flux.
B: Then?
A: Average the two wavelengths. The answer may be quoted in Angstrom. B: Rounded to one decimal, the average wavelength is 8233.8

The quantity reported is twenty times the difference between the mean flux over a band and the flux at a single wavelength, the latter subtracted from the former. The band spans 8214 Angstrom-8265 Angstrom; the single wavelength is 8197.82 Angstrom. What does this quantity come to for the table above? 9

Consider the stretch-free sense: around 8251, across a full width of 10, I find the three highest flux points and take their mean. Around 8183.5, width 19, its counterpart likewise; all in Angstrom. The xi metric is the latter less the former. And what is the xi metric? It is 0.19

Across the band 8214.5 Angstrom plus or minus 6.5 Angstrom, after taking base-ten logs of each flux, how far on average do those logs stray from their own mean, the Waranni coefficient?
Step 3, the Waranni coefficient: 0.0037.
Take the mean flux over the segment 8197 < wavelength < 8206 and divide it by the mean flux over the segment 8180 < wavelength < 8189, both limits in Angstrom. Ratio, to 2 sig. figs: 0.96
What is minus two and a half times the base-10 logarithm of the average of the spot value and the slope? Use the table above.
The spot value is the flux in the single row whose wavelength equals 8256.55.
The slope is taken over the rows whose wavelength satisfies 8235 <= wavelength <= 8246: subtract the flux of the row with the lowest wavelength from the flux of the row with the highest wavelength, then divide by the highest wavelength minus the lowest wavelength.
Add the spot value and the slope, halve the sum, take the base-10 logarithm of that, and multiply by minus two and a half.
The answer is -2.17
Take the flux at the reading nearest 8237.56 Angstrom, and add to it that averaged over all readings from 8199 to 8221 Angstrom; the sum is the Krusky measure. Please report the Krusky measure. 29.0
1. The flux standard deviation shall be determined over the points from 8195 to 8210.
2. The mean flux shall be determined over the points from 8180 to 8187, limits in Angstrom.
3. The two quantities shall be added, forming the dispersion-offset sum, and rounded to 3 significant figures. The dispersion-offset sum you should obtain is 15.0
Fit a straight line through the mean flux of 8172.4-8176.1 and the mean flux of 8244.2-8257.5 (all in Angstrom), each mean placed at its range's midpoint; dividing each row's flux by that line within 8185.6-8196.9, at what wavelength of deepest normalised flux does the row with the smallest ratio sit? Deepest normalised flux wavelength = 8195.93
